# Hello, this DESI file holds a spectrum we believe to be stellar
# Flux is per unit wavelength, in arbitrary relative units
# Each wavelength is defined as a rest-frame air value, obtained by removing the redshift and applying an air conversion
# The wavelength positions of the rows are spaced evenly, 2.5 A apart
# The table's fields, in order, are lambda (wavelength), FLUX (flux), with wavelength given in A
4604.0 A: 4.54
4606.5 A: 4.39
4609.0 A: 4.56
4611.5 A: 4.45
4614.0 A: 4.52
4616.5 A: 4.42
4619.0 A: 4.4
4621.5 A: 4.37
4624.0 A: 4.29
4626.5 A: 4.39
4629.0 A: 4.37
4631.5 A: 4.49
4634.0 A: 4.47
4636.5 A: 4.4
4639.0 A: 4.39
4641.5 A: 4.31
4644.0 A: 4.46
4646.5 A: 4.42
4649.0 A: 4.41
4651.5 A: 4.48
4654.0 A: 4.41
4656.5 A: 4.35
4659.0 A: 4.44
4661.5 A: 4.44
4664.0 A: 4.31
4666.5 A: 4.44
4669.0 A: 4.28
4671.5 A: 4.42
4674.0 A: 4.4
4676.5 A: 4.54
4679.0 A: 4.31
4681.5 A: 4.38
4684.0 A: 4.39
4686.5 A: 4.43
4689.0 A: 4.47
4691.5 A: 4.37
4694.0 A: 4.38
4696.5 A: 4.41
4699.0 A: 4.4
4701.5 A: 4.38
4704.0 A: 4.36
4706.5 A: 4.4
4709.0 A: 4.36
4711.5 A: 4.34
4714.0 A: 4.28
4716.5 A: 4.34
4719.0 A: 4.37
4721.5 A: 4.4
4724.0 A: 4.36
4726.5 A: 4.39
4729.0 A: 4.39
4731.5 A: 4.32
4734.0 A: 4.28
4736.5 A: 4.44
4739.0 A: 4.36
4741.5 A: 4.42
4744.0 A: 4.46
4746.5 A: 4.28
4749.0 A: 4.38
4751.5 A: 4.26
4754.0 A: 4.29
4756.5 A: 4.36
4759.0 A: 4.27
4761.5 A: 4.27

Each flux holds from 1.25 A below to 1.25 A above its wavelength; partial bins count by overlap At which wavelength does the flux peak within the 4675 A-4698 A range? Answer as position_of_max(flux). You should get 4676.5 A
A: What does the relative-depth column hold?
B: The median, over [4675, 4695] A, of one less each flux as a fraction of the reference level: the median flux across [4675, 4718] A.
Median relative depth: -0.001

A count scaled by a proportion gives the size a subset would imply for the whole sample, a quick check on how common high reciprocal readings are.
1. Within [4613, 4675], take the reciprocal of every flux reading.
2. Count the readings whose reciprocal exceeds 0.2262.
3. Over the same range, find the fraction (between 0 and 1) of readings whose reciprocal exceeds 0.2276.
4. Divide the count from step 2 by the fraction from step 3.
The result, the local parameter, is 47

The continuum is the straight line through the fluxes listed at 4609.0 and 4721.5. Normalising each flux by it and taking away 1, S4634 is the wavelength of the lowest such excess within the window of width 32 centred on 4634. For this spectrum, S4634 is 4624.0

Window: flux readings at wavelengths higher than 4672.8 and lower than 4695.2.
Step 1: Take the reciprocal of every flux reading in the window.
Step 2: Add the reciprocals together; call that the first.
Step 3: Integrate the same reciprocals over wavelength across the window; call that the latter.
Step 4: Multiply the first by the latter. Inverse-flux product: 10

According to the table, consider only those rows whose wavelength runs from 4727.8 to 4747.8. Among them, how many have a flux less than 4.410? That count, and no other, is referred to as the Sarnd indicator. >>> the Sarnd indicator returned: 5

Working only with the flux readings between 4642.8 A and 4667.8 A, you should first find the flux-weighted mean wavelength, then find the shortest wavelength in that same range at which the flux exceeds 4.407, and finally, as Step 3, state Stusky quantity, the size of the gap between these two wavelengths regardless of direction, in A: 11.2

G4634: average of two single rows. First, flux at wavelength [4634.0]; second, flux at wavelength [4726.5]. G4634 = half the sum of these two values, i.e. 4.43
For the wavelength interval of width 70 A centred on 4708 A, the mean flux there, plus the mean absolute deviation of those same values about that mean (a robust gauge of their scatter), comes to 4.42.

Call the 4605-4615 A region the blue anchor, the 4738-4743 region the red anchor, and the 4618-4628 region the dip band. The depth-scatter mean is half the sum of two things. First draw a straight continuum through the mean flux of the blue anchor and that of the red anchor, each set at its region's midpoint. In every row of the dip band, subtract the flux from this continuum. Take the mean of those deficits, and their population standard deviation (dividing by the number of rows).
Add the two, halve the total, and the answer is 0.076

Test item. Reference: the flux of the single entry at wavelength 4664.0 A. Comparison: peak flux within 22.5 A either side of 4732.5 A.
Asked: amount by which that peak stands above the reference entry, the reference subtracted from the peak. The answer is 0.15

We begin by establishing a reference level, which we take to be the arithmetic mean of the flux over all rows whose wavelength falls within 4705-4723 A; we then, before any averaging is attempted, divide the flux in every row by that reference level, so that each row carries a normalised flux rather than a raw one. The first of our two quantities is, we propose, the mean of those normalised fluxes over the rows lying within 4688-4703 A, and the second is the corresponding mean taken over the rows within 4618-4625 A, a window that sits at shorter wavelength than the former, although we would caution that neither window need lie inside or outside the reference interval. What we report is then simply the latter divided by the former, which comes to 0.99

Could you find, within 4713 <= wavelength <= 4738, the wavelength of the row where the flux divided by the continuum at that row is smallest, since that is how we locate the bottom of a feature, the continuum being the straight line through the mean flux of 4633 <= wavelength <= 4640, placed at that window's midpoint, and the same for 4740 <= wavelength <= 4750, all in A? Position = 4714.0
